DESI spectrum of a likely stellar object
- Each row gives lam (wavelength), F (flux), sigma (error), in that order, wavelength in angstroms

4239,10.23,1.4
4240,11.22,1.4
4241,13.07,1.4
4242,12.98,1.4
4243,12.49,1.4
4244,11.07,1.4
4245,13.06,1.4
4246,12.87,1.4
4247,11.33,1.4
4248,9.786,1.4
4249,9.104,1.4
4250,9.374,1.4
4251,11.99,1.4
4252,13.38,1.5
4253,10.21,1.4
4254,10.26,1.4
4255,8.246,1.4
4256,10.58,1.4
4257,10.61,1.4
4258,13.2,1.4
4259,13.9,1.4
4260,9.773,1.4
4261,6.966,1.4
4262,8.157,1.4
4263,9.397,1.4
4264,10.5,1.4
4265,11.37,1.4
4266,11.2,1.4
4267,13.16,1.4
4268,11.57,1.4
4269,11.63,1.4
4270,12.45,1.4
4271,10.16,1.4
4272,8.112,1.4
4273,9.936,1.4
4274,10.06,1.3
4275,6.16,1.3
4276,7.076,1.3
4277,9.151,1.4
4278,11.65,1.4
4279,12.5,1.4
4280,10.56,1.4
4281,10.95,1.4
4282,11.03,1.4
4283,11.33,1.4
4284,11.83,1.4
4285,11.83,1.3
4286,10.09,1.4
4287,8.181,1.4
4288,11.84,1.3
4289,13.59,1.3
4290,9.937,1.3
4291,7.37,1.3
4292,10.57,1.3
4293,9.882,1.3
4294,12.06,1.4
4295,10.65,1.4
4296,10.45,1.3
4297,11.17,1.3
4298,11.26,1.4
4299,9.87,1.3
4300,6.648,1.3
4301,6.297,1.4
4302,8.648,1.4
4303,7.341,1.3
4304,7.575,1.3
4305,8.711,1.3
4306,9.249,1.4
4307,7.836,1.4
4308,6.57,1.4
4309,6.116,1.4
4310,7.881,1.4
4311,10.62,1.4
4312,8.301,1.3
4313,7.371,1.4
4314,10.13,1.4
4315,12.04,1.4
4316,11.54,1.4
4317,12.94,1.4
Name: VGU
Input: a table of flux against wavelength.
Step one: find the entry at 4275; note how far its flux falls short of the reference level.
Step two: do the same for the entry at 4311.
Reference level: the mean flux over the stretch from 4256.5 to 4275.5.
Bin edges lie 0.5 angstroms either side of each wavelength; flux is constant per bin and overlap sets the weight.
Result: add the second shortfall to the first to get 4.1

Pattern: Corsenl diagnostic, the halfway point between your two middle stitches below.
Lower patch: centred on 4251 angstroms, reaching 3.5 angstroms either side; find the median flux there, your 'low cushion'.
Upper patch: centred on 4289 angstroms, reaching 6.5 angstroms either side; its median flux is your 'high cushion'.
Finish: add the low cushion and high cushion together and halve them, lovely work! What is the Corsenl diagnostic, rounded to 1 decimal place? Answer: 10.4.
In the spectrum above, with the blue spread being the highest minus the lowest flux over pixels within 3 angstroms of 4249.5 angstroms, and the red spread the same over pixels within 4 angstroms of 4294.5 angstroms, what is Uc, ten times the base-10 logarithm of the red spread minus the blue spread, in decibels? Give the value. -4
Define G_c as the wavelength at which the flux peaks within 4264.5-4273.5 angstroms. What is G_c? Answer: 4267 angstroms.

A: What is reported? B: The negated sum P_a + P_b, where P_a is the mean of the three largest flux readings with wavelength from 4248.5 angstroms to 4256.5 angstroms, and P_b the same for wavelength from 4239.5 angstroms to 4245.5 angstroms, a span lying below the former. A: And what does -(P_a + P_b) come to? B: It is -25.0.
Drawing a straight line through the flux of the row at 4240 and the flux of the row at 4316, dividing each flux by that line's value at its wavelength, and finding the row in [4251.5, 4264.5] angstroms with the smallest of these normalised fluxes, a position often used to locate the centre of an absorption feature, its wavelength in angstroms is 4261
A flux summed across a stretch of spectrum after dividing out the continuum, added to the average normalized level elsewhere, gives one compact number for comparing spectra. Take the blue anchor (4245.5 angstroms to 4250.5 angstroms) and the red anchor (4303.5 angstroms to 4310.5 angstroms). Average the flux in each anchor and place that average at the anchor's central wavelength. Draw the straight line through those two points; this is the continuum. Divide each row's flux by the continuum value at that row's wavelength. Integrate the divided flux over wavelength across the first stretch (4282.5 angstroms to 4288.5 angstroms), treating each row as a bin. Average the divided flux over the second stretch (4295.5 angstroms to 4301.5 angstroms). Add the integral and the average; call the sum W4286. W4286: 8.61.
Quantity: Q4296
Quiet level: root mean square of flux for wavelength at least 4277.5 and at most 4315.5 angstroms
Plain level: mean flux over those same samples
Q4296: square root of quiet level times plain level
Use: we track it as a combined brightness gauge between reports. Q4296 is 9.8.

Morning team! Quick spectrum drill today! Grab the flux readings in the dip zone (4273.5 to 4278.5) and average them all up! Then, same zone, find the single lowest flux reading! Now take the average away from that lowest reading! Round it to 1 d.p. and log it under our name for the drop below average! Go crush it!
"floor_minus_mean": -2.7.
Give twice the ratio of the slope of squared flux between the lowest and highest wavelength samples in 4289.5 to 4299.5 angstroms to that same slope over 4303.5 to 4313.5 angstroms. 1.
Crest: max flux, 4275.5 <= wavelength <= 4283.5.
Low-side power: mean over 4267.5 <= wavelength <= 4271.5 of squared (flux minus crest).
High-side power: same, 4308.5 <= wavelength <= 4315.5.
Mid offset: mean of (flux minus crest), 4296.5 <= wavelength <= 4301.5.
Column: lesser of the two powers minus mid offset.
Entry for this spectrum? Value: 5.2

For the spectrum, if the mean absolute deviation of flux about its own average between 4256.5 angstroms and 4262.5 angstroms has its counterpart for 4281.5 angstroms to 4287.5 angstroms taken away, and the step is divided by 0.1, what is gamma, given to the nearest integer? 11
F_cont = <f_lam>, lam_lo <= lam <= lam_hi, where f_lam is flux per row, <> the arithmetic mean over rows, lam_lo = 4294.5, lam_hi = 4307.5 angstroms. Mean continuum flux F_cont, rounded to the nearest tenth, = 8.9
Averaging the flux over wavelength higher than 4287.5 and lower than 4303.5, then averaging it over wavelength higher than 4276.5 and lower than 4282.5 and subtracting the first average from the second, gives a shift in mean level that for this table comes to 1.1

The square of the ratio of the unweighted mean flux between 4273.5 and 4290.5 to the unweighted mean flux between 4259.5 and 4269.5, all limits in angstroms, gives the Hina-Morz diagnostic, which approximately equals 1.02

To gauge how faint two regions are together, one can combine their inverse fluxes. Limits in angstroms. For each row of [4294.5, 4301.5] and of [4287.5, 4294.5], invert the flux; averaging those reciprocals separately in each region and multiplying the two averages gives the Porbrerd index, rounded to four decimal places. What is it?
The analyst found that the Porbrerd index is 0.0107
